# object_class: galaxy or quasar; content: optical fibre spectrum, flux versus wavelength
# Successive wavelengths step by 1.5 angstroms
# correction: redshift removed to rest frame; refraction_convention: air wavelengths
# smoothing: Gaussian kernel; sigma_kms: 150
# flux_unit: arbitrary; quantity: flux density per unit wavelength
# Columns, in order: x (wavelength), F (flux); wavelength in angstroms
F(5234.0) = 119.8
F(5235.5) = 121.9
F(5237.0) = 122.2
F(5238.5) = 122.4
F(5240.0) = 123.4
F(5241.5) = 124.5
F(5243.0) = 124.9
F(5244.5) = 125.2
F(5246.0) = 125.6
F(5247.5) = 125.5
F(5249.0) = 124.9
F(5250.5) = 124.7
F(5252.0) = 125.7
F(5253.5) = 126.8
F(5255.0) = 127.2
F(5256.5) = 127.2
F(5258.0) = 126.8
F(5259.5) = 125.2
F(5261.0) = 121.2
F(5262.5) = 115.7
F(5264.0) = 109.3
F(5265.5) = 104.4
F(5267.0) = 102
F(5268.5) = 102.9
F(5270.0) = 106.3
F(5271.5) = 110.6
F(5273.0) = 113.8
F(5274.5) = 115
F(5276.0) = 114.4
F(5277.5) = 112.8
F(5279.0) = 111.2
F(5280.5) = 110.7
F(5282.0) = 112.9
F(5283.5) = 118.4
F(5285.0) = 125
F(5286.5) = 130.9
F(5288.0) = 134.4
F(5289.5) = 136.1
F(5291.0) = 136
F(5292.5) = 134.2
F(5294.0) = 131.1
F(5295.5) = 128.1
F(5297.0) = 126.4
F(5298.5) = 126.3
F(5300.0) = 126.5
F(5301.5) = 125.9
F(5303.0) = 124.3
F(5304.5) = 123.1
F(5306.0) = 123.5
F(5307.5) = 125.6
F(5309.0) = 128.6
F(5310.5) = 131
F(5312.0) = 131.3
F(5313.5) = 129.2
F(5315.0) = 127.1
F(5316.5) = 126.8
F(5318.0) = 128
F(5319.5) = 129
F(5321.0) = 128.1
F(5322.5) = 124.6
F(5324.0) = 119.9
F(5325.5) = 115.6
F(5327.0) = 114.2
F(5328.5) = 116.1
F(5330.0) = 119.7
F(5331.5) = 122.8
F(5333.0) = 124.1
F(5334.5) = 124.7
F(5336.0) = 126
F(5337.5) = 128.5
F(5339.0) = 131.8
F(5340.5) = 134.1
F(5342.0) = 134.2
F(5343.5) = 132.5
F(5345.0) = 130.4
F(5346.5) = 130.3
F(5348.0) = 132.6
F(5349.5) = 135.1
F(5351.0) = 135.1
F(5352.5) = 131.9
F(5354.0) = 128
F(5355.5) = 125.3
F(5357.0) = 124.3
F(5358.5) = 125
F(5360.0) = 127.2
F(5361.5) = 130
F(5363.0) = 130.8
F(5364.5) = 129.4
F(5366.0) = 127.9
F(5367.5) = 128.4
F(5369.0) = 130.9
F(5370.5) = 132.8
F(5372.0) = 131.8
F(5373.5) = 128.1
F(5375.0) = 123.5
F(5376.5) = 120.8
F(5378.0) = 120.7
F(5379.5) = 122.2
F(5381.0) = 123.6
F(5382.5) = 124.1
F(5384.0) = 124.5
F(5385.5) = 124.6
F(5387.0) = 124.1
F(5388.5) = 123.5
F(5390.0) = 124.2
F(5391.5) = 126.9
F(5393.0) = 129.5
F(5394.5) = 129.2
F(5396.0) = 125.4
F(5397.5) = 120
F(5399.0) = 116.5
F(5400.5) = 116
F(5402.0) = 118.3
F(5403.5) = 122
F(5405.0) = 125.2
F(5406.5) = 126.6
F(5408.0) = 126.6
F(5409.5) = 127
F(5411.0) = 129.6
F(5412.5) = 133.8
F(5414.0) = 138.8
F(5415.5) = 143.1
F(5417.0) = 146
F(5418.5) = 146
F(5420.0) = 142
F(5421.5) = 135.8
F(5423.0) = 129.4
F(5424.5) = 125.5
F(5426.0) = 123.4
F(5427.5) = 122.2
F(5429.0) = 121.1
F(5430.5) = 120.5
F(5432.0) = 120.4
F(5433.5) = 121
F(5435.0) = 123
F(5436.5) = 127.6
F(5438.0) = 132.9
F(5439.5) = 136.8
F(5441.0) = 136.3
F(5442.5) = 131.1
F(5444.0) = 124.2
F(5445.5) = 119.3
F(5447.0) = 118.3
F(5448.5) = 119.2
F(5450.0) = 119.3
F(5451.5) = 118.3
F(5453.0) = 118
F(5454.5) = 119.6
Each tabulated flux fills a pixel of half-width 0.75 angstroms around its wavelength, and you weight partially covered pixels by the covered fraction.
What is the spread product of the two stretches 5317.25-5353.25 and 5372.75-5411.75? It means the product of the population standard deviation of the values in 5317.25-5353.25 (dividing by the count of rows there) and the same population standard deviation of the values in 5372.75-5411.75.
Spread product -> 22.4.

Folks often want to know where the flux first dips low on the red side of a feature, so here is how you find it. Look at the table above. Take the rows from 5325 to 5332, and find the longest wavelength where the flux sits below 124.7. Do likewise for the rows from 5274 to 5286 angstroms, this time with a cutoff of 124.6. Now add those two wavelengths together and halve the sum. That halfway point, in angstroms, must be 5307.5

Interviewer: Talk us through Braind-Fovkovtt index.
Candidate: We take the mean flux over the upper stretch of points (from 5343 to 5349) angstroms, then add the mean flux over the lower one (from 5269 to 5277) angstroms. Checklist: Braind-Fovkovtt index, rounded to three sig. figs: 243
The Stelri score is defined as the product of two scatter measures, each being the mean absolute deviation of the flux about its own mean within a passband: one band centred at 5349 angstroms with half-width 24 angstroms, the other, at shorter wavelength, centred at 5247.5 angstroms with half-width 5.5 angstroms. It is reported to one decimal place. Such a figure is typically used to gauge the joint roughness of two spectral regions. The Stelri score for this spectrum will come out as 1.4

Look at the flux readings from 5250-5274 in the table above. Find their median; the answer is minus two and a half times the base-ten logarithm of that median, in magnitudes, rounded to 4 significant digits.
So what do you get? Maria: -5.184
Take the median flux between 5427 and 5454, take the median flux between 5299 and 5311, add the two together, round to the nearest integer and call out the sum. 247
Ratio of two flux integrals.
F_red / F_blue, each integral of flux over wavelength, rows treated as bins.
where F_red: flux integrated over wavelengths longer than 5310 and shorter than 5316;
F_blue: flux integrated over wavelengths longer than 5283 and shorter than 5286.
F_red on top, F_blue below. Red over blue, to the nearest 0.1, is 2.1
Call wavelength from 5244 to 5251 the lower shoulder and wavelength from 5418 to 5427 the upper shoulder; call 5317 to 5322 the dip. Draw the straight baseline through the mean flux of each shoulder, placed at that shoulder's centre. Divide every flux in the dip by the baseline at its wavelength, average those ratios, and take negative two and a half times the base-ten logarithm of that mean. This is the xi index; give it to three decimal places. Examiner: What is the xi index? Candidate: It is 0.003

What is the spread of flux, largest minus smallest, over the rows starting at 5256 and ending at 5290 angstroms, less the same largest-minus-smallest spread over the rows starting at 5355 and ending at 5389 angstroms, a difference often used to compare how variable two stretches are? 22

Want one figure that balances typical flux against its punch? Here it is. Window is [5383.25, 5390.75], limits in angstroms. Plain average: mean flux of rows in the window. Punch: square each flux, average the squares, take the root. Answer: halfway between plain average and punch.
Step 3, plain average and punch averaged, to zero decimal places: 124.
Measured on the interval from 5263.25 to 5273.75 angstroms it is 107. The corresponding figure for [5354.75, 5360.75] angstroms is 125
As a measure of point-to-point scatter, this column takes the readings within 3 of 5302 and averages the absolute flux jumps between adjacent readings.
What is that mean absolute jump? 1.1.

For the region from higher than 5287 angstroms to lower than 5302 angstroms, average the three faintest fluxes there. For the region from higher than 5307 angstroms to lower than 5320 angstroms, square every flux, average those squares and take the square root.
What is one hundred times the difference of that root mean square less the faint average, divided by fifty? 5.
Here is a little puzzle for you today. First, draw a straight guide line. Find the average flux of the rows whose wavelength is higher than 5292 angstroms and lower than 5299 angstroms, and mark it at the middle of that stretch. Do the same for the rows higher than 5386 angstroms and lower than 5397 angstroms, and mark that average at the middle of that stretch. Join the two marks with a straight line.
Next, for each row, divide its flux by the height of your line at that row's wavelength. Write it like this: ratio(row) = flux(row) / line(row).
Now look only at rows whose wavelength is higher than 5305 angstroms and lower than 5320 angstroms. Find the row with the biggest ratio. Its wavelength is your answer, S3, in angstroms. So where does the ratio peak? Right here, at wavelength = 5312.0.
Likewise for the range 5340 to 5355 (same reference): 5351.0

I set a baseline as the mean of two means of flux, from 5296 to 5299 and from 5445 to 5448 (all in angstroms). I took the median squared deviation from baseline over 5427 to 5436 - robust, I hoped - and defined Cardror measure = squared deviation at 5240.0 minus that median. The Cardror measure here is -2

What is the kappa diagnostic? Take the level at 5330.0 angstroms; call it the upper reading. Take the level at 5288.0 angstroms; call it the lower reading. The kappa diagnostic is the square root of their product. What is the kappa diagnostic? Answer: 127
